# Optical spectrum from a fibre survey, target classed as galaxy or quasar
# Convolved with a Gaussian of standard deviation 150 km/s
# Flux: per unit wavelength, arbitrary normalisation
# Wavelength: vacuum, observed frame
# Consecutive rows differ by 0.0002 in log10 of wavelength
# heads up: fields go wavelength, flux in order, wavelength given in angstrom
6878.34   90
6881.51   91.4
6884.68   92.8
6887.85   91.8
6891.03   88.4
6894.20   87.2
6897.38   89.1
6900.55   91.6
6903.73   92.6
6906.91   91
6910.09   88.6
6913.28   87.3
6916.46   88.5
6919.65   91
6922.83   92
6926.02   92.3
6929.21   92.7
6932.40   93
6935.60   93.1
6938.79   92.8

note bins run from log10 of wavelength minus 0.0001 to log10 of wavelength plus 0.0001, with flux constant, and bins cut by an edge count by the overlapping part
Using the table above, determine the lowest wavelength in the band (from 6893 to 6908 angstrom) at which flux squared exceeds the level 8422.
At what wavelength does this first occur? 6903.73 angstrom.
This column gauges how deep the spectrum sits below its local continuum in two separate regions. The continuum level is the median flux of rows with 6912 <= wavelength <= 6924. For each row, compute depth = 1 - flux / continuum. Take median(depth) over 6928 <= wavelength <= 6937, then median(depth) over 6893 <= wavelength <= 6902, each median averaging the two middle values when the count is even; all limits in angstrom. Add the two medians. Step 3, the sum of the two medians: -0.029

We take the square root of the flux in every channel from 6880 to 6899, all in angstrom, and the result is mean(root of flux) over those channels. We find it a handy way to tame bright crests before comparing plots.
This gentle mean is 9.49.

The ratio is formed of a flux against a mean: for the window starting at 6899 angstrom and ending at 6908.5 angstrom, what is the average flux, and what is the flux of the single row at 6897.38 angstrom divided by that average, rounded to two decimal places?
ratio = 0.97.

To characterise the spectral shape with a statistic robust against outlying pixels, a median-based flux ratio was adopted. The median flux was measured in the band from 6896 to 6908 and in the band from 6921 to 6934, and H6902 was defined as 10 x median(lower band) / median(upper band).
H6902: 9.9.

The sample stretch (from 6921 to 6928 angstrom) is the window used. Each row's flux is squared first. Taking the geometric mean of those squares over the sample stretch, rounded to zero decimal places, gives 8492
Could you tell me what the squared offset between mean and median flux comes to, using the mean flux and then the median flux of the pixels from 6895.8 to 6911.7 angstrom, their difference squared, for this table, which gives 0.18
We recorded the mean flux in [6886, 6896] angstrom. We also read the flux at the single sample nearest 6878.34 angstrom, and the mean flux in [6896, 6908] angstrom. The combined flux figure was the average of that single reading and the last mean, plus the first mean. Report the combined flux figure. 180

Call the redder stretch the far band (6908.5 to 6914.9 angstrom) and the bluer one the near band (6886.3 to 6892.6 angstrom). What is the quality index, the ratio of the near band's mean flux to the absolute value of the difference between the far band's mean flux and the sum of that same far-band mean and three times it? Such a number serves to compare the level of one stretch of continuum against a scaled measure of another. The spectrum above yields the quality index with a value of 0.341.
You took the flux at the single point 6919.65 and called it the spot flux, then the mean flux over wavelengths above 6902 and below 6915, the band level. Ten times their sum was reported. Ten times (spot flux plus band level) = 1809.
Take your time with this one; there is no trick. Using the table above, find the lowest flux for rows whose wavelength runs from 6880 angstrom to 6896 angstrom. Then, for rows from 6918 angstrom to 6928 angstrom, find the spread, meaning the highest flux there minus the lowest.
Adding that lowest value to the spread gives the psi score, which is 88.5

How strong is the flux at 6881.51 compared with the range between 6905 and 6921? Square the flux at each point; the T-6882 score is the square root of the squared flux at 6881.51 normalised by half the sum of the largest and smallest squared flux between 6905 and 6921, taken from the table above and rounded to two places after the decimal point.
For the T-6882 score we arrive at 1.03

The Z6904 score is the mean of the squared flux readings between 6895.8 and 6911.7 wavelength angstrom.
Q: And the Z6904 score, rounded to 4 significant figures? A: 8207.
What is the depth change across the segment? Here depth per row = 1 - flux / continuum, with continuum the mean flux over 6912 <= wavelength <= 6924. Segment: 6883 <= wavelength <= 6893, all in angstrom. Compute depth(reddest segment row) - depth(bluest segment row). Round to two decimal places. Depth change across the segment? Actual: 0.05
